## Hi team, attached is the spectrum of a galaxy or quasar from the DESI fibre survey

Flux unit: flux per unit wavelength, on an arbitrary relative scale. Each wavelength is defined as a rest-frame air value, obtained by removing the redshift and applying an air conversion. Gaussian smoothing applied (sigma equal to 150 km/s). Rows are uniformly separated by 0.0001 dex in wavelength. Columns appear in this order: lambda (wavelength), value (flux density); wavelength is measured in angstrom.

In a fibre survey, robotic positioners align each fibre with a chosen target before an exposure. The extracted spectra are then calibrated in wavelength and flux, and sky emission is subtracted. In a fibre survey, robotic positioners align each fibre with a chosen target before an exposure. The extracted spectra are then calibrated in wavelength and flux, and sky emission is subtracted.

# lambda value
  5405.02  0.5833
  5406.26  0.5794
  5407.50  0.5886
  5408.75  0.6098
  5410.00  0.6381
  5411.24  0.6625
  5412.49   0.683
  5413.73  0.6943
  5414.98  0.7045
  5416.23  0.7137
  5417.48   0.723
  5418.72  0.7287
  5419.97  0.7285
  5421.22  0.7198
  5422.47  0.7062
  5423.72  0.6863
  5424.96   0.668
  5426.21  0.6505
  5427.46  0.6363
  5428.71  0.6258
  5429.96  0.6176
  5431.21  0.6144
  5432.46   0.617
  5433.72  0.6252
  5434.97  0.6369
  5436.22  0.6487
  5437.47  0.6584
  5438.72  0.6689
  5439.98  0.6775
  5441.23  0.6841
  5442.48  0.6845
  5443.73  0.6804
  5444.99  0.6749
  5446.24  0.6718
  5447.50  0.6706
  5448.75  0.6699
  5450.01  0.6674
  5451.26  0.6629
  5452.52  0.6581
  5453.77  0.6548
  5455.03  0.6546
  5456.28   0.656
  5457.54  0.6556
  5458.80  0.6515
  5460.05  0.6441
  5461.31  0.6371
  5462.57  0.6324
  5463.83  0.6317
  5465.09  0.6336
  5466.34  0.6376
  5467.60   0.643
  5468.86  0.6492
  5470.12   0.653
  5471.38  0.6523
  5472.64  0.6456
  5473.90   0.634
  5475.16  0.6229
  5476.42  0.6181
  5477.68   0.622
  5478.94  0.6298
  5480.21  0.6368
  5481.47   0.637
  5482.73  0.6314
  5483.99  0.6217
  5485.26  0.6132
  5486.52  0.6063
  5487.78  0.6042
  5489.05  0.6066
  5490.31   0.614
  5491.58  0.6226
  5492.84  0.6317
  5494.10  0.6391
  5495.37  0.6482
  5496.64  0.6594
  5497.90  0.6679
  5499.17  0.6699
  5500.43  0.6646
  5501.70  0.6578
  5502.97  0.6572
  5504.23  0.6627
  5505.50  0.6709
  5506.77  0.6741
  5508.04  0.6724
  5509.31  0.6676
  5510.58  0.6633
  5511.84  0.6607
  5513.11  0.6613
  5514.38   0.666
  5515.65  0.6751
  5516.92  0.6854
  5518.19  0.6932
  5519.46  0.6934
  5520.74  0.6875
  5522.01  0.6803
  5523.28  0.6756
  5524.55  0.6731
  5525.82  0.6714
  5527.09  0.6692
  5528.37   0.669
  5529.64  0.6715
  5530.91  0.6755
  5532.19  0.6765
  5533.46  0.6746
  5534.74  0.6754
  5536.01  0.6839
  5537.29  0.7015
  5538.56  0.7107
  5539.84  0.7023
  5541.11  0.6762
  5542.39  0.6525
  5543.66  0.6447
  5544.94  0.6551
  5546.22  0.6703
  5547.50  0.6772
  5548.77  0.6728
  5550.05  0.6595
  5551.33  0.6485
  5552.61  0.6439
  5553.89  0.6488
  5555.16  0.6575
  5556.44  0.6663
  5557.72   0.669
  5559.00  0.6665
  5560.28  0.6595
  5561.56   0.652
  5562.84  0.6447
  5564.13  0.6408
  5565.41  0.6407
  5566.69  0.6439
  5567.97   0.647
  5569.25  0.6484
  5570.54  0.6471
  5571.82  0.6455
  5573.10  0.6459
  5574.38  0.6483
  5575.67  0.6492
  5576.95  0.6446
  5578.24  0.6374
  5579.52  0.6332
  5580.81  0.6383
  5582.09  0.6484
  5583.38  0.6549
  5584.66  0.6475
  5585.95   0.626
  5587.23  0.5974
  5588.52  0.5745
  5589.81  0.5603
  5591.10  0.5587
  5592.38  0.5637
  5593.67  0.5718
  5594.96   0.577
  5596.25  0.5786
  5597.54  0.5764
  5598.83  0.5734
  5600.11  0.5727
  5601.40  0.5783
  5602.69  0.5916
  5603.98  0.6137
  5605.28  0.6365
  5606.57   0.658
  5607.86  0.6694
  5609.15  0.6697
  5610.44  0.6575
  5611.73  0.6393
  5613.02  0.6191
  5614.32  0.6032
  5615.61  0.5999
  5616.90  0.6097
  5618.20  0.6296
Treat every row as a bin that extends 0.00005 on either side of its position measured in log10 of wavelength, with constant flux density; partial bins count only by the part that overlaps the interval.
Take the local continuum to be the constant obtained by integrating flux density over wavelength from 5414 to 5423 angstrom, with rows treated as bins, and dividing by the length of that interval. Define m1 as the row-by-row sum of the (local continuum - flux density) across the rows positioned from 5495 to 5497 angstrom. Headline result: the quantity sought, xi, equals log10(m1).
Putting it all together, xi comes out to -0.9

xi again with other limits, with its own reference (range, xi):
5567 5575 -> -0.4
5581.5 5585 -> -0.7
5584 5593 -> -0.1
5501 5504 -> -0.9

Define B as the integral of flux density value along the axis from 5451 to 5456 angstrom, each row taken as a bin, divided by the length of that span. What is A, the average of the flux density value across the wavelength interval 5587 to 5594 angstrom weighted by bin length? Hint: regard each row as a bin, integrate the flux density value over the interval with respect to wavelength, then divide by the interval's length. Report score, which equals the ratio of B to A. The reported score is 1.16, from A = 0.569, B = 0.658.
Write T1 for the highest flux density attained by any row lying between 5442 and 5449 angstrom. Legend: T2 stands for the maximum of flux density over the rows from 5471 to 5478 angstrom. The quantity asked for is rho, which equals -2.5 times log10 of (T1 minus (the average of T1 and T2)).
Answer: 4.5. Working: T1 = 0.6845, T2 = 0.6523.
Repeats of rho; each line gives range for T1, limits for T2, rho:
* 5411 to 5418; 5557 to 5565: 3.9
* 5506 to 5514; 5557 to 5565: 6.5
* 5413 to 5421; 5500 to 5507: 3.9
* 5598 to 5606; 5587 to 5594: 4.3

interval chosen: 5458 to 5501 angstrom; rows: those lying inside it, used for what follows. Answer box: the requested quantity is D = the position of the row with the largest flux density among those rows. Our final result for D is 5499.17 angstrom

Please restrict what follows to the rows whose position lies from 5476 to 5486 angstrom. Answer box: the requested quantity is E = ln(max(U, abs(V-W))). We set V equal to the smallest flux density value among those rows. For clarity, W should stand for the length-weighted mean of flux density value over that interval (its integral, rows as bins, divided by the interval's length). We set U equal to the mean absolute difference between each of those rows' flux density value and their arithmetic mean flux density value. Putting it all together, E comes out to -4.36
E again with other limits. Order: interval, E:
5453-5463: -4.10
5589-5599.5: -4.46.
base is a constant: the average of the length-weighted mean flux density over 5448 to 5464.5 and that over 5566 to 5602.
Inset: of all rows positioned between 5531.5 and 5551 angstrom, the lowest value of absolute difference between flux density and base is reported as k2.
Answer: 0.0117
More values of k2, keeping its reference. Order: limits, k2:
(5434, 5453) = 0.0039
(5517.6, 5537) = 0.0360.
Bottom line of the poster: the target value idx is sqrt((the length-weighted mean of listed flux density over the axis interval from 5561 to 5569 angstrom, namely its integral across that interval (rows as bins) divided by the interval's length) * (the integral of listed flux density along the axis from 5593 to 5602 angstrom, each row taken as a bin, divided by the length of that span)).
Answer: 0.61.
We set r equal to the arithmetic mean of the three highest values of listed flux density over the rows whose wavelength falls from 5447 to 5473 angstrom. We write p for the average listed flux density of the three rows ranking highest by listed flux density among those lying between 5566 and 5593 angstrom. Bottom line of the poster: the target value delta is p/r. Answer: 0.97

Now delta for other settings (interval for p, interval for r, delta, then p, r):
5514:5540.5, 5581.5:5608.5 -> 1.07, 0.70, 0.66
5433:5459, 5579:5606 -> 1.05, 0.68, 0.65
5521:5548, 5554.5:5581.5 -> 1.06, 0.70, 0.67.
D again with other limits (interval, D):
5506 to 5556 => 5538.56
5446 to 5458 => 5446.24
